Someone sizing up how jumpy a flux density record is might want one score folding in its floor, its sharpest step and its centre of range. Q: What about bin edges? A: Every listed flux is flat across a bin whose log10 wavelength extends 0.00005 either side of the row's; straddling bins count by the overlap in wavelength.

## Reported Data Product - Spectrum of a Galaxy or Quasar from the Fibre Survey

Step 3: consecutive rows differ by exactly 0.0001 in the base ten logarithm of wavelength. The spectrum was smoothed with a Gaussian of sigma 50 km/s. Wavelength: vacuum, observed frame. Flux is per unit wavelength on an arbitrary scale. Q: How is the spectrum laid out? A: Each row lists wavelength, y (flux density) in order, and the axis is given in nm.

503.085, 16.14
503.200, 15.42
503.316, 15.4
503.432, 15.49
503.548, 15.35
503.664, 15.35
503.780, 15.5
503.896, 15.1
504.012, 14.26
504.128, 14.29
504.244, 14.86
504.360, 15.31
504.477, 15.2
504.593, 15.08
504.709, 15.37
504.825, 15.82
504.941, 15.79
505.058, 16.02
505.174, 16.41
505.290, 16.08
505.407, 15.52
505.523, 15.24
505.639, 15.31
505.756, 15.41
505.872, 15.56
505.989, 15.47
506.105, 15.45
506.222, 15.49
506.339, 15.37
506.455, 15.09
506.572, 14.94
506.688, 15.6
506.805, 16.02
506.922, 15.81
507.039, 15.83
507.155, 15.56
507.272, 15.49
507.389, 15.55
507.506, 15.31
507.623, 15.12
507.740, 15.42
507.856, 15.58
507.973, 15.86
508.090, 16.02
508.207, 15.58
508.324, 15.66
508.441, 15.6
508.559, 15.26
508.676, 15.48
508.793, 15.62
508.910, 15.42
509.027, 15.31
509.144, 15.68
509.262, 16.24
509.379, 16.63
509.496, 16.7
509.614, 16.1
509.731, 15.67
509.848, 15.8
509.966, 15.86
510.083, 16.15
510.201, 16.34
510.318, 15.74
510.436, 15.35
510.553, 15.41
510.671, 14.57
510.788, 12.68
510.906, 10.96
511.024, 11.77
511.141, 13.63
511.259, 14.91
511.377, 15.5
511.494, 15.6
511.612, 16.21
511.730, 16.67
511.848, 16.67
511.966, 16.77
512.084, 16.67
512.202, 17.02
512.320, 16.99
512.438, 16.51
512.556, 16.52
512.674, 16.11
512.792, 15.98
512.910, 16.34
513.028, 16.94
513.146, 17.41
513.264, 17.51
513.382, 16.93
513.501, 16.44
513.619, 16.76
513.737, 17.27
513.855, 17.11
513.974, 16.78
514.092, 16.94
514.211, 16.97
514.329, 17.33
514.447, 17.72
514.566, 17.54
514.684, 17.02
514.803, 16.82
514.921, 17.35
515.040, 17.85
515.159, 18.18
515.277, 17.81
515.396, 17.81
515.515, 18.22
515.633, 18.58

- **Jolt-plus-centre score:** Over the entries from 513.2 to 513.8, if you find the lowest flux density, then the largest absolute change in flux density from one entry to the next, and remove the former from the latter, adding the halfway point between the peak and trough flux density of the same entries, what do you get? 1.1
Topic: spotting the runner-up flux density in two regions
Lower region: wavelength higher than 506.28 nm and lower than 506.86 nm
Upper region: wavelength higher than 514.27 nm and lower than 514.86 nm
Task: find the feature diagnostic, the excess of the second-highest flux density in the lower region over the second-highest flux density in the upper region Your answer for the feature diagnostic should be -1.9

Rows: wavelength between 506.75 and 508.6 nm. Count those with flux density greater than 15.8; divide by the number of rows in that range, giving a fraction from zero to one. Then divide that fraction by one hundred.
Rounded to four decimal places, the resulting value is 0.0031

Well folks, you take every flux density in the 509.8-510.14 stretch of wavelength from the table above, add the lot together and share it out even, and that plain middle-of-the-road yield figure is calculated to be 15.9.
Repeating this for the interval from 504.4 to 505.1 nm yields 15.5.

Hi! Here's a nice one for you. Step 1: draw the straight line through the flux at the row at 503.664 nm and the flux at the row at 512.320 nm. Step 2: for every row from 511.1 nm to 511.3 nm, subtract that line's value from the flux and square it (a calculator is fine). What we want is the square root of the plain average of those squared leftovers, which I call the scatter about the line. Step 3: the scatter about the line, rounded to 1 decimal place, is 2.6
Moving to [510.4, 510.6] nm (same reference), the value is 1.3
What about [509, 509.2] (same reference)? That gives 0.9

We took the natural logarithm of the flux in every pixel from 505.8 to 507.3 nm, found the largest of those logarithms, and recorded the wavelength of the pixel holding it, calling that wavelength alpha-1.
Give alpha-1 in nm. 506.805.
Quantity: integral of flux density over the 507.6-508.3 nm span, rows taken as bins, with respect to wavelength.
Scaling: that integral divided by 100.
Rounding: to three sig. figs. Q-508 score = 0.109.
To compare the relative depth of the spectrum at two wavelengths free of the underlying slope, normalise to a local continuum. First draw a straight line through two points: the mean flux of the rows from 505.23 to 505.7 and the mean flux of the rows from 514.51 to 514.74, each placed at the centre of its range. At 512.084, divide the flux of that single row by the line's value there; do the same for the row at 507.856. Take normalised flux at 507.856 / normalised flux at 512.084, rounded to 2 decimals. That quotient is 0.98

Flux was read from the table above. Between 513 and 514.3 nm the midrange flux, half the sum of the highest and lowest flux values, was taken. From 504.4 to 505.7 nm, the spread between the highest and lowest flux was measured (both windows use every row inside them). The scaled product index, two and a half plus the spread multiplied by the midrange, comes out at 25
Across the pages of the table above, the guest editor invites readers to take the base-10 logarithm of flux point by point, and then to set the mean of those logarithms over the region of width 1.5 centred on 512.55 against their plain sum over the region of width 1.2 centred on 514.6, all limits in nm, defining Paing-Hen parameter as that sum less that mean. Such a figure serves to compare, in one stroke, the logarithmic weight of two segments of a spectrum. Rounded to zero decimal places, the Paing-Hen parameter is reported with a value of 11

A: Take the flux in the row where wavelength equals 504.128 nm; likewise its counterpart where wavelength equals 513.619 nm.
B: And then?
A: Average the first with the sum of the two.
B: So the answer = 22.7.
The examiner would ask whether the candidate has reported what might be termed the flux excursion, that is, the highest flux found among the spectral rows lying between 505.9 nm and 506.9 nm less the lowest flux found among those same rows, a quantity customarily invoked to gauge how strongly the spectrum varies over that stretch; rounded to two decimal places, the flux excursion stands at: 1.08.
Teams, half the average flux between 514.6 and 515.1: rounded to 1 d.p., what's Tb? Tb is 8.6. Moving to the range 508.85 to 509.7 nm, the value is 8.0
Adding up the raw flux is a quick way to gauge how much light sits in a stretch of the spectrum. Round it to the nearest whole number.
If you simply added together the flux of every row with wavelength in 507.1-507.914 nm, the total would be 108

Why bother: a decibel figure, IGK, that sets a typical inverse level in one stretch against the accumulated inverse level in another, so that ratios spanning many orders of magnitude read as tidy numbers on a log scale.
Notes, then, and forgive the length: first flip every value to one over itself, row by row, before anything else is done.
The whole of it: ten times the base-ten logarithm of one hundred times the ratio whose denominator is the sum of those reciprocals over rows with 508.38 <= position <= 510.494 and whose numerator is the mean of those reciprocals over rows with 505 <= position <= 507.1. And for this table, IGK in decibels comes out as 7.51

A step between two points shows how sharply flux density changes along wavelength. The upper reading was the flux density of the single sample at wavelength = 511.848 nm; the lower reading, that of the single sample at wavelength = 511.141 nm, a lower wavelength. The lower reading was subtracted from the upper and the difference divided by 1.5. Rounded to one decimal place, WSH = 2.0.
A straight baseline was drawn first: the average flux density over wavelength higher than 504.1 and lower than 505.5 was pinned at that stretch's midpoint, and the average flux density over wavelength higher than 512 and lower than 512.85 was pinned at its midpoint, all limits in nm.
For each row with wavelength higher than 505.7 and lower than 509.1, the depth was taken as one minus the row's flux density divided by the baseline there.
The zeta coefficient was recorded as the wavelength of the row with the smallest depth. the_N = 506.805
